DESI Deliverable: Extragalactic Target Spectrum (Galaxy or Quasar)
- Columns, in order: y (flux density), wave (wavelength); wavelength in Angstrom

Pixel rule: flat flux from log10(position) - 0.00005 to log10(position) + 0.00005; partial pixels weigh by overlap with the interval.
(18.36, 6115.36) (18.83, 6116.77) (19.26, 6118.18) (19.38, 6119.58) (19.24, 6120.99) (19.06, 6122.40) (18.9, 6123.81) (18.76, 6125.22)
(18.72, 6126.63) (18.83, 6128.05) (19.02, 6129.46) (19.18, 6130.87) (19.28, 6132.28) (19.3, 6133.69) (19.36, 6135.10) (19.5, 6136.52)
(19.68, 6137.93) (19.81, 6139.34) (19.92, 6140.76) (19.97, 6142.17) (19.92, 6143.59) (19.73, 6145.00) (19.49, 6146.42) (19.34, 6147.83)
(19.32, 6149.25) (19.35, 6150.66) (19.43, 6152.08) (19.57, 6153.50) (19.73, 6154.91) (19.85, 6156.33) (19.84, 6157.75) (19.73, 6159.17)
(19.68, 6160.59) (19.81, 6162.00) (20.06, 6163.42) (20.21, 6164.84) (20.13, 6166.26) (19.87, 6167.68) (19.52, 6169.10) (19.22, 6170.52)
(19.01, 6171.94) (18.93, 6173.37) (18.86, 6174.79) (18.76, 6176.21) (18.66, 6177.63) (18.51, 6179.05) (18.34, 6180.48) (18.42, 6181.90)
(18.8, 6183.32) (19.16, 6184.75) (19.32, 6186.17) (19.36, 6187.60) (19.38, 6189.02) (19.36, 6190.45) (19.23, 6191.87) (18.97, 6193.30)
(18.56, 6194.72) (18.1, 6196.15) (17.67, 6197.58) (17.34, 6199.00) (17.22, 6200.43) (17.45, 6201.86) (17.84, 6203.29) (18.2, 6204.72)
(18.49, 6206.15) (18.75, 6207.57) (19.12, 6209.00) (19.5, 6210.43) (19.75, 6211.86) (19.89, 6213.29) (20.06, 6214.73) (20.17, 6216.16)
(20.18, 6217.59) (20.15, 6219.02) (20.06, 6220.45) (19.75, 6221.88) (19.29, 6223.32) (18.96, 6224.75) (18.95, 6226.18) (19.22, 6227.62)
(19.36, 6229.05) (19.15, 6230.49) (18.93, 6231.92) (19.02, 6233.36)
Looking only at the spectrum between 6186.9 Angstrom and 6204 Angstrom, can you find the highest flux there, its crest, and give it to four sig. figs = 19.38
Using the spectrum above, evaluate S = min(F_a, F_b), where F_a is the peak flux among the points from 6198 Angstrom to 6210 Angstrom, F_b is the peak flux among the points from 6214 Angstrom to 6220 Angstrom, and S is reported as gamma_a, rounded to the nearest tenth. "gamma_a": 19.1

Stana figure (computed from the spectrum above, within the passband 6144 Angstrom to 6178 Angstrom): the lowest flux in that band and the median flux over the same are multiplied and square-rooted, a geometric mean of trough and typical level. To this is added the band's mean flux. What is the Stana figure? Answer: 38.6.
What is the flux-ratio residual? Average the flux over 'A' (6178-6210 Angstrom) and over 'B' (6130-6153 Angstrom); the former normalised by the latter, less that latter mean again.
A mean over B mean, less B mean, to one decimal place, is -18.6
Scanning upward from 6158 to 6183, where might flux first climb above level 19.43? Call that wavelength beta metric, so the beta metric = 6159.17 Angstrom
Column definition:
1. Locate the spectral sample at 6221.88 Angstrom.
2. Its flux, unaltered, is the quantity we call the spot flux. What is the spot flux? 19.75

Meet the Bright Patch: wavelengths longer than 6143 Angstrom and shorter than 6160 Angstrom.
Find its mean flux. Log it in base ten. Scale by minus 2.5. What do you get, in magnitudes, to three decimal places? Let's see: -3.231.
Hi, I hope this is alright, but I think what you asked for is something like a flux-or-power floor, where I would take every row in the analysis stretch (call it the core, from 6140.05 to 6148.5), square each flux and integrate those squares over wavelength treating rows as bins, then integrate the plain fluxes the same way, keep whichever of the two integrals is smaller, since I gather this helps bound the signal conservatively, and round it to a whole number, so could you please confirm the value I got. 167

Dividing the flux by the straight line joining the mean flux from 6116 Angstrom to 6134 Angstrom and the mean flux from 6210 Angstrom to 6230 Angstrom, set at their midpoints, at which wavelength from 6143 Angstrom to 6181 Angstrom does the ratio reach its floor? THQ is 6180.48 Angstrom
